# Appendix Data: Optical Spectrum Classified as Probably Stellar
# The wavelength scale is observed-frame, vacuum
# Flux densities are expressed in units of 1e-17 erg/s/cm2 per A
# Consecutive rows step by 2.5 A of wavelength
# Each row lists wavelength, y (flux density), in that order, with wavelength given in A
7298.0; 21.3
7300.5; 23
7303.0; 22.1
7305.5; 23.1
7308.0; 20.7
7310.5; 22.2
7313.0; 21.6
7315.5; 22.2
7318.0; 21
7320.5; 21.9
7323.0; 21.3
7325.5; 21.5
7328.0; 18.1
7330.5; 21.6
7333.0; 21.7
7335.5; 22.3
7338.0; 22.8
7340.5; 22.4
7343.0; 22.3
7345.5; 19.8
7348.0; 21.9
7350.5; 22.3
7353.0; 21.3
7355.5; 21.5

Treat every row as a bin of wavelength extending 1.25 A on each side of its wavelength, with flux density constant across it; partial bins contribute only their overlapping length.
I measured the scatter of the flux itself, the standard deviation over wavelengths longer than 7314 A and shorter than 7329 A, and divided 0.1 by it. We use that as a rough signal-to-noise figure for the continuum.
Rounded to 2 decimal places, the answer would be 0.07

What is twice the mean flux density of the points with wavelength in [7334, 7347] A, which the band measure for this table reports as 43.8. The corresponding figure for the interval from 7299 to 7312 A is 44.4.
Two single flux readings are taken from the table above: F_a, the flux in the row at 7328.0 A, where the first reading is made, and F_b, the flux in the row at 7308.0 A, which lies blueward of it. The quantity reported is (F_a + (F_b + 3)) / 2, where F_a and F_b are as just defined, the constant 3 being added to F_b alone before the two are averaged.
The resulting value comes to 20.9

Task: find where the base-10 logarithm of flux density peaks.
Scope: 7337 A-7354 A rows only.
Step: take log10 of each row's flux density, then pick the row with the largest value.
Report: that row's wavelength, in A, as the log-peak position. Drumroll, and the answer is 7338.0 A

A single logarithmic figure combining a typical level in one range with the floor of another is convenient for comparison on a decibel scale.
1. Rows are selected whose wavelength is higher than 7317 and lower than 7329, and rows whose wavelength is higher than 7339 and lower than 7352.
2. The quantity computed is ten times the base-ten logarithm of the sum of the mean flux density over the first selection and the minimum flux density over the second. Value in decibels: 16.1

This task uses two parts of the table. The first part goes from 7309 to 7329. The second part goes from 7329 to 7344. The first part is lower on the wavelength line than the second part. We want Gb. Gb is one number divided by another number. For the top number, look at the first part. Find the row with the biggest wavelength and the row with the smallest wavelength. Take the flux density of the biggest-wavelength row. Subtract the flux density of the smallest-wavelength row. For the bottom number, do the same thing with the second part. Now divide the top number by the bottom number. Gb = -5.9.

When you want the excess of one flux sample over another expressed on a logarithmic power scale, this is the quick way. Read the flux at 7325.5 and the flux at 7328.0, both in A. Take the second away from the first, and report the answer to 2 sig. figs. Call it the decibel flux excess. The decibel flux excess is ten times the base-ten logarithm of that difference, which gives 5.3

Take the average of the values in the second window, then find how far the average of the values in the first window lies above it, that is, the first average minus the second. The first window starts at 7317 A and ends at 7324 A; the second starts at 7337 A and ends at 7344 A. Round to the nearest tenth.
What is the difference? -1.1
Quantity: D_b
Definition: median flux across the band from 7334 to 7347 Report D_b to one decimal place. 22.3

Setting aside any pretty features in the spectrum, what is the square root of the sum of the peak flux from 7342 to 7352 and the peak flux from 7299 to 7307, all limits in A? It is 6.74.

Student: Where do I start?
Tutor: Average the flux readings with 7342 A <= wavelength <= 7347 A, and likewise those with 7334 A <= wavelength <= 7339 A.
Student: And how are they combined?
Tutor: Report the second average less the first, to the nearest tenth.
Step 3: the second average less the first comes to 1.5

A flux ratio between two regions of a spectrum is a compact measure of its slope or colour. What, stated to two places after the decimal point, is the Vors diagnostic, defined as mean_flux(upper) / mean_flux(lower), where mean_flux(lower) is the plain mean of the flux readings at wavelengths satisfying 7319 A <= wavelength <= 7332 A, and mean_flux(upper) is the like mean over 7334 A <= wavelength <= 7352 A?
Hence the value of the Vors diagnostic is 1.05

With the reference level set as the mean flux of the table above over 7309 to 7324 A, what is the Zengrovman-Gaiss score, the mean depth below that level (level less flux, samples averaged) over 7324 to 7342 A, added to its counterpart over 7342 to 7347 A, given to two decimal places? 0.86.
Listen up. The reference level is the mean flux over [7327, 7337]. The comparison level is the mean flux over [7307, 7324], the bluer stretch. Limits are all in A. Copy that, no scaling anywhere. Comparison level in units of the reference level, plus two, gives 3.03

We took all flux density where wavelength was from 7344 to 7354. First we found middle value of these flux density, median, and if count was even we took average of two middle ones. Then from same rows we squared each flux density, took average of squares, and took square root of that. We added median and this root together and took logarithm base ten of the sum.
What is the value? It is 1.63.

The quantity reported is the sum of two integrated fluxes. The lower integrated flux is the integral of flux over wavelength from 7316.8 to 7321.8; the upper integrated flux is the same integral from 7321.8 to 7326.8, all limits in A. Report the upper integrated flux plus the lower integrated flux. 214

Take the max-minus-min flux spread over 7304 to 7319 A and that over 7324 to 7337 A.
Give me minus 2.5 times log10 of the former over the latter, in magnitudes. 0.61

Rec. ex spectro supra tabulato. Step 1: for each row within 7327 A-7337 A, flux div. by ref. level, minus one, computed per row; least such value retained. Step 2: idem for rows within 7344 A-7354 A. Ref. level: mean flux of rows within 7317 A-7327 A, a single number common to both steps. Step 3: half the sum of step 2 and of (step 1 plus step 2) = -0.15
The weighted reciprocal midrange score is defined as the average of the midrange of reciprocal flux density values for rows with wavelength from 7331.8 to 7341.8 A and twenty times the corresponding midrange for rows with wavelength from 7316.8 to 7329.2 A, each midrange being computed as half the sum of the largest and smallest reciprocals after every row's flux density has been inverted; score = 0.5270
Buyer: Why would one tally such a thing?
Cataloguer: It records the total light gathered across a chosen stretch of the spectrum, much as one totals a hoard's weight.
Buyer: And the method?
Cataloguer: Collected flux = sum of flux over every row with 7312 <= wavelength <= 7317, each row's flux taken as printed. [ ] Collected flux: 43.8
